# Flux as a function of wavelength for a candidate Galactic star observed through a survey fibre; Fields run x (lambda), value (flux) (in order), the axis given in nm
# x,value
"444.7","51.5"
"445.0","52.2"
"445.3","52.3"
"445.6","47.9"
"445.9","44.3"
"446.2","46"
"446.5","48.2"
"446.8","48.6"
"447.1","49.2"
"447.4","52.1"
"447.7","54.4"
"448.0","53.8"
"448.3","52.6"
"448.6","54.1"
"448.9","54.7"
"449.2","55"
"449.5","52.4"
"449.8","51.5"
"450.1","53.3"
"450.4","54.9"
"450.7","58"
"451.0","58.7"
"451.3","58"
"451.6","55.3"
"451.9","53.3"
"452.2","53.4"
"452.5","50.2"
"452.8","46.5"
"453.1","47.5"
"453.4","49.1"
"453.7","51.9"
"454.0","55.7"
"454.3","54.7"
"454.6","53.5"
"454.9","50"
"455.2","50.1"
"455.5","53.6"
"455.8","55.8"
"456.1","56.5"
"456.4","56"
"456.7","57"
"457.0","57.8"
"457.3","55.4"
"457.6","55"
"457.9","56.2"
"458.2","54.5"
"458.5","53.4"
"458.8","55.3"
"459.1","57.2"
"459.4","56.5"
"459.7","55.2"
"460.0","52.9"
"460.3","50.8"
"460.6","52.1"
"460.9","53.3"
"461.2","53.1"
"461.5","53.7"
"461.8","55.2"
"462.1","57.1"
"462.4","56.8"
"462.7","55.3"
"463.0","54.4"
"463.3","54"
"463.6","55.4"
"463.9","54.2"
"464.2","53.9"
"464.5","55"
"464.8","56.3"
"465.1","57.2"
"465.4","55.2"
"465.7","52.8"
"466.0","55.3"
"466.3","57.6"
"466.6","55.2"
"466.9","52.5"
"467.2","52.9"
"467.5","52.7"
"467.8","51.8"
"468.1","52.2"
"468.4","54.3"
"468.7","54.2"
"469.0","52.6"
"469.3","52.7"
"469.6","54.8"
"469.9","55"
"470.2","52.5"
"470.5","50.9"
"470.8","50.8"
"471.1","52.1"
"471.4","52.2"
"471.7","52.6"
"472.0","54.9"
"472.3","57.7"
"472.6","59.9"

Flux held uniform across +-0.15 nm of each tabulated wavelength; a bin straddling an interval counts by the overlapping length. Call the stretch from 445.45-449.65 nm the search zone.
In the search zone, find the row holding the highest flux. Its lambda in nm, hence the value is 449.2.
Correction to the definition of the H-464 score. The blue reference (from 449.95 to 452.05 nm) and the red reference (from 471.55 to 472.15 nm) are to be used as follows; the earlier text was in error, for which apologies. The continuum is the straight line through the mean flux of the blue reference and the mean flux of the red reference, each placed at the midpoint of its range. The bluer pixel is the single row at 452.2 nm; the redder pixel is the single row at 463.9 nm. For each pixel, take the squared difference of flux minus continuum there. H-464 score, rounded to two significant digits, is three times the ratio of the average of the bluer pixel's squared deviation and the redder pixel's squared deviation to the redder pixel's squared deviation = 61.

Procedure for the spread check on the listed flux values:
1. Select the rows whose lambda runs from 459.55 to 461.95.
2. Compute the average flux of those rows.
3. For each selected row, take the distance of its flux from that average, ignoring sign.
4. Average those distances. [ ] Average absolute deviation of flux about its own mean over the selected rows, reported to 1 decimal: 1.1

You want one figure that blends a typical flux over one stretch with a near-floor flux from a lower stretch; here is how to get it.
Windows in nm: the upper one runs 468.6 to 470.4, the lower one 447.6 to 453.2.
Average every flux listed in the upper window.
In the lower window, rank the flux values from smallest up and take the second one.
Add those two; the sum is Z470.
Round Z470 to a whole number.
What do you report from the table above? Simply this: 101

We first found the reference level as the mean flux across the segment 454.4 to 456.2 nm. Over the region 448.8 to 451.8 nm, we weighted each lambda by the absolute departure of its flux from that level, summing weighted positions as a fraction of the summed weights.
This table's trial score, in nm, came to 450.62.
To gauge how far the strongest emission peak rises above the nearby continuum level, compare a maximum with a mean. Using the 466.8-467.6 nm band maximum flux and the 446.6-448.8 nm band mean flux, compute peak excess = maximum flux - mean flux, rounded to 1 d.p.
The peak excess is 0.8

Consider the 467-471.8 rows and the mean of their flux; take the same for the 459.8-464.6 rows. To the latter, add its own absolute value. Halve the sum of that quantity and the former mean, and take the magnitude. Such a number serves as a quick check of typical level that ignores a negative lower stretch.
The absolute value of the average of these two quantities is 80.6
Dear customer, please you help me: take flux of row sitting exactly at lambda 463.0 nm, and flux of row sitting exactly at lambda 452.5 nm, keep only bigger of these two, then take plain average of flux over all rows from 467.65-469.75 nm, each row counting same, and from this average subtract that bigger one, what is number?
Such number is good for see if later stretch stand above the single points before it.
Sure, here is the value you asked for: -1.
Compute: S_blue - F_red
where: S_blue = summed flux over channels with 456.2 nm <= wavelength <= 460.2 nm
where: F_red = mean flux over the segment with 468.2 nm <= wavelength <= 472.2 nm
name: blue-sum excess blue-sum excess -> 669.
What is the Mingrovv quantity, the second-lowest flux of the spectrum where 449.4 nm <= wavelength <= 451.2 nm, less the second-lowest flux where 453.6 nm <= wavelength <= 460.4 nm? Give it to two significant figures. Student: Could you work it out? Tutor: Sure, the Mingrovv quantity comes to 2.3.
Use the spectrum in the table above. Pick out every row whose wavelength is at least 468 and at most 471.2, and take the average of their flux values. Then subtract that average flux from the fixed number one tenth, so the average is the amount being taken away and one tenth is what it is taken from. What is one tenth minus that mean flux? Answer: -52.8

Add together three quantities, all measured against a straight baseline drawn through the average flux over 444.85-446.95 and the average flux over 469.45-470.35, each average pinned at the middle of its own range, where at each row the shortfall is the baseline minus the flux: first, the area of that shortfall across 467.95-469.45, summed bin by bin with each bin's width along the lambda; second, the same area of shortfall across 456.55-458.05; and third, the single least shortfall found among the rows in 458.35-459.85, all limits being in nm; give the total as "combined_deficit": -12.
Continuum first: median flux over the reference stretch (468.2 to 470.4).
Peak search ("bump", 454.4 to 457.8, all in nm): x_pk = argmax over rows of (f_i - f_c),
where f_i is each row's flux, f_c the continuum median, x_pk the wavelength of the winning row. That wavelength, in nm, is 457.0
